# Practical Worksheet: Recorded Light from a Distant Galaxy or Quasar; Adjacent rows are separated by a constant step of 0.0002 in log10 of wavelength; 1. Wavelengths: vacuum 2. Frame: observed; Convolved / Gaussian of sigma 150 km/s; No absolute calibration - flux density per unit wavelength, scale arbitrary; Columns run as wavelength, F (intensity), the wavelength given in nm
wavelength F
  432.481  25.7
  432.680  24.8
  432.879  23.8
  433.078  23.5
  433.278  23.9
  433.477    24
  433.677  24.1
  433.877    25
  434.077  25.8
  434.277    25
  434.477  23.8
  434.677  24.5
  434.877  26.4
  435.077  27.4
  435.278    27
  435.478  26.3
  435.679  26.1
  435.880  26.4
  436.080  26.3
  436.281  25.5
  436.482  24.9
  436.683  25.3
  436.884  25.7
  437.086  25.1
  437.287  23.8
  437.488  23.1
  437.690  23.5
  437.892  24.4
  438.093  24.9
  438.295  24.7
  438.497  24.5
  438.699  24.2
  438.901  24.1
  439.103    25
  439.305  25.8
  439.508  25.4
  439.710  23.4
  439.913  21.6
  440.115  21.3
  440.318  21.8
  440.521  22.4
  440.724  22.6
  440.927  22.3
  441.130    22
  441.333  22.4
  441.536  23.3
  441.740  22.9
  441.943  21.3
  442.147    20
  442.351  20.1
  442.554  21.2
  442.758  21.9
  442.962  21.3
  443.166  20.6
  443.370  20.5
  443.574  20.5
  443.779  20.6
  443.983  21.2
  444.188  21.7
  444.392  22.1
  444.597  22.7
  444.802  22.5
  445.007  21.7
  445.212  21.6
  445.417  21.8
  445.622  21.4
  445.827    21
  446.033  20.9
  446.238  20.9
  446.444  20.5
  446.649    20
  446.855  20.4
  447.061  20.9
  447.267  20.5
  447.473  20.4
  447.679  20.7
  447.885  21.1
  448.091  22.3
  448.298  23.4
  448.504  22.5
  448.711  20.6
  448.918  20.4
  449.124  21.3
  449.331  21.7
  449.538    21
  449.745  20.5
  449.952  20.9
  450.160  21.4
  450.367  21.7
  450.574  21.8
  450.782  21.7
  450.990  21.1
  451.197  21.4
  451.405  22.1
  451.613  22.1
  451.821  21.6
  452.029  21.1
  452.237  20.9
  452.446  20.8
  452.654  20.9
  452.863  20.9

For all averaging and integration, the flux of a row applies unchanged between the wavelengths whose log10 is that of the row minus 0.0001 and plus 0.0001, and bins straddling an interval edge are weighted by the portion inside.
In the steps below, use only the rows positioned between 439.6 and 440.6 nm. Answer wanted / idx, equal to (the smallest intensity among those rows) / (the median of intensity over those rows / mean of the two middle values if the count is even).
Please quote 0.977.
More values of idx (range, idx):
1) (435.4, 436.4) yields 0.970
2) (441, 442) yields 0.951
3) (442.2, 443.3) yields 0.948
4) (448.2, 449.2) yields 0.958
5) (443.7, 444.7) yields 0.949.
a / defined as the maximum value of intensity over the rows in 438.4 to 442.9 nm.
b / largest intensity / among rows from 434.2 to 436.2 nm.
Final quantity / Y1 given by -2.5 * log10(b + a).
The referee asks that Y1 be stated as -4.31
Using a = 25.8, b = 27.4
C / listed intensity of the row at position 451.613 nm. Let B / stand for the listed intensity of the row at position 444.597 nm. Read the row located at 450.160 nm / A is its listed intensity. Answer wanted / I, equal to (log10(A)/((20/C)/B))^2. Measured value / 1114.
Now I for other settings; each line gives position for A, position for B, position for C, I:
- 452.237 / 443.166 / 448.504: 936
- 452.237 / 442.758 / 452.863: 913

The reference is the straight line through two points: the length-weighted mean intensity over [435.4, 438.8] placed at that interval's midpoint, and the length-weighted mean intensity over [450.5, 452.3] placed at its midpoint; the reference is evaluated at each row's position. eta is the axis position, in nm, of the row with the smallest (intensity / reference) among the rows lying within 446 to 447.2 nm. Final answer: 446.649 nm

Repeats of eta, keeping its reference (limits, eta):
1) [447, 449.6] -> 447.473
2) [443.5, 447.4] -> 443.574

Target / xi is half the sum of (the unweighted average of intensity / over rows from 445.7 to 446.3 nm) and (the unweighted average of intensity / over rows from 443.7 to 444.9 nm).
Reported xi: 21.4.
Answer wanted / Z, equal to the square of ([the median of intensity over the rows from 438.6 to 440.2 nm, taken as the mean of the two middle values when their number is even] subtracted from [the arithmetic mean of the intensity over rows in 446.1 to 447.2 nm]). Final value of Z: 13.0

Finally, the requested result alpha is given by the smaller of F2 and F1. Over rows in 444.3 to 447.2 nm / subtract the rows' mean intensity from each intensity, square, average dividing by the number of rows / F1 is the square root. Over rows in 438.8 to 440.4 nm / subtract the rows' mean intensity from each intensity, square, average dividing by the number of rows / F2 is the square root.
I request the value 0.77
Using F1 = 0.77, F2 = 1.69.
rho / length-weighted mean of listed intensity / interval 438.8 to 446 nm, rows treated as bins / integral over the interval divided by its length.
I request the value 22.0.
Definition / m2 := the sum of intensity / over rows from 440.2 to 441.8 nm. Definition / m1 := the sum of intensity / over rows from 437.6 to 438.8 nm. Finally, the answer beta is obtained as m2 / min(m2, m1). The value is 1.23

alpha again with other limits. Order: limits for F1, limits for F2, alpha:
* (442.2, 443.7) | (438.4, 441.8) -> 0.57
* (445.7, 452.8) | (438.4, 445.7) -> 0.71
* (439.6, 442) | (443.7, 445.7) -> 0.58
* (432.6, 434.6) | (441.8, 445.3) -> 0.70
